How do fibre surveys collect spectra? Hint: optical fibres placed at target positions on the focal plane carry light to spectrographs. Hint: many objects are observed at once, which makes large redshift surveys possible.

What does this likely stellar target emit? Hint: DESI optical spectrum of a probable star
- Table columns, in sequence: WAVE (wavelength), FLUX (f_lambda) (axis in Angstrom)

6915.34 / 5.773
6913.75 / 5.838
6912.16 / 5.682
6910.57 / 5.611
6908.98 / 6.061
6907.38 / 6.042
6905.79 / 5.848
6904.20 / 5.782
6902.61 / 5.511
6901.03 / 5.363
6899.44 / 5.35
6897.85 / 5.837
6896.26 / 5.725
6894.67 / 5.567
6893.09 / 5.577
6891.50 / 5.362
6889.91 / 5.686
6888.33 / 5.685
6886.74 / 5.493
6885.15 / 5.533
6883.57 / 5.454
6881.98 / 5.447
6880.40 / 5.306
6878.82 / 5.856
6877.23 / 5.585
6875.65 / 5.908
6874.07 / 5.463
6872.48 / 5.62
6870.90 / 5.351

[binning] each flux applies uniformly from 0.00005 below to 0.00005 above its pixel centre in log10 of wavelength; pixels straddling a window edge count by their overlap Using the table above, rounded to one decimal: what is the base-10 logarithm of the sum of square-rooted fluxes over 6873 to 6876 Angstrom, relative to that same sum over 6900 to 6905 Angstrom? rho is -0.2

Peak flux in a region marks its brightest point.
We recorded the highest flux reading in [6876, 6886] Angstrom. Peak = 5.856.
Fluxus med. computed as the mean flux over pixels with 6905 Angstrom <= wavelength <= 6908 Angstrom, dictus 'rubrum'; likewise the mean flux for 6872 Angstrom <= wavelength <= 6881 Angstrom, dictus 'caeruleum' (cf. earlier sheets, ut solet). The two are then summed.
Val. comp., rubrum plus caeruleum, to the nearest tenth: 11.6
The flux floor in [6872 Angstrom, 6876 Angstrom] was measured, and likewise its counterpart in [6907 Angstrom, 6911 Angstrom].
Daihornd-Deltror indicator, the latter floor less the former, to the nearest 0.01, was 0.15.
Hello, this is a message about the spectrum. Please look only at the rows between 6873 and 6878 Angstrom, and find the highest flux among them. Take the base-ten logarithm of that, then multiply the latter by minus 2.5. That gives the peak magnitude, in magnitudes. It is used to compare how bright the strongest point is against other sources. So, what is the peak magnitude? -1.93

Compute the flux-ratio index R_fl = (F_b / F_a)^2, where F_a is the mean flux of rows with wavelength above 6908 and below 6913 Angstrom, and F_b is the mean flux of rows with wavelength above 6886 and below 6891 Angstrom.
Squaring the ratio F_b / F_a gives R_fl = 0.94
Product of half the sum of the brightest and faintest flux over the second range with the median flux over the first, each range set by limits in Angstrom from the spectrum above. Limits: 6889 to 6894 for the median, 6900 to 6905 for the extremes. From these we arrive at 31.1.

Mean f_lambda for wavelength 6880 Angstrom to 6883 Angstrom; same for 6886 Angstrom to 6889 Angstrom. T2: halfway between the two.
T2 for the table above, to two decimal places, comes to 5.48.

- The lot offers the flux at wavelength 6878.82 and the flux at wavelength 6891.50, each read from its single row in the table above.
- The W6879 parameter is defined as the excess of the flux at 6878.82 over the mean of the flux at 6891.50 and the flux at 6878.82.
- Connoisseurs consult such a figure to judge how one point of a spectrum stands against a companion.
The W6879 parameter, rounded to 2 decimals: 0.25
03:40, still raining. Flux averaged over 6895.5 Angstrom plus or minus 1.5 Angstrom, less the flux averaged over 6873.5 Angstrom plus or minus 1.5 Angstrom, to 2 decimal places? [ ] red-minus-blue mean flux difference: 0.10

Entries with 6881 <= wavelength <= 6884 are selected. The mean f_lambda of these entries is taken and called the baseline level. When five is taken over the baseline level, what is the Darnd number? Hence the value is 0.92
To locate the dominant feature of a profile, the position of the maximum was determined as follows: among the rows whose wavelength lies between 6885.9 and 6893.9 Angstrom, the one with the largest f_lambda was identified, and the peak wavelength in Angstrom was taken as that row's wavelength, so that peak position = 6889.91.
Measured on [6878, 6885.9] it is 6878.82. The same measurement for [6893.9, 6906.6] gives 6905.79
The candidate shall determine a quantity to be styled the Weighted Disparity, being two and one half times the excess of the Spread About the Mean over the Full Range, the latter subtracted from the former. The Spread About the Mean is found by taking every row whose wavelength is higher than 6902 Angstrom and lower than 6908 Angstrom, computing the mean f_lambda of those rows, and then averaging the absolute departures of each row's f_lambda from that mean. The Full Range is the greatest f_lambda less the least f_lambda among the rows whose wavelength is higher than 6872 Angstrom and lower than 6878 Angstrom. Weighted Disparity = -0.74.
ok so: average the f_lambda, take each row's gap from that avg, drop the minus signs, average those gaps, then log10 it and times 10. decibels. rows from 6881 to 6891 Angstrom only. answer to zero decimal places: -10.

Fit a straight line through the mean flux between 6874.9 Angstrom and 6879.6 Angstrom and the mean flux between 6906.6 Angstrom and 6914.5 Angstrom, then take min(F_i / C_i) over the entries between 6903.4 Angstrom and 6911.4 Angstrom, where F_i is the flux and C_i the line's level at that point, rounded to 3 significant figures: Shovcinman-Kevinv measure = 0.960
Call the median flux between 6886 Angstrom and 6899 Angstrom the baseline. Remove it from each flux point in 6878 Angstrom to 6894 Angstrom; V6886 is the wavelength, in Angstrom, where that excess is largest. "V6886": 6878.82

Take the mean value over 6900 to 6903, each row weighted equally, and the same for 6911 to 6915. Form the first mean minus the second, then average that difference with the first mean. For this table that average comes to 2.56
